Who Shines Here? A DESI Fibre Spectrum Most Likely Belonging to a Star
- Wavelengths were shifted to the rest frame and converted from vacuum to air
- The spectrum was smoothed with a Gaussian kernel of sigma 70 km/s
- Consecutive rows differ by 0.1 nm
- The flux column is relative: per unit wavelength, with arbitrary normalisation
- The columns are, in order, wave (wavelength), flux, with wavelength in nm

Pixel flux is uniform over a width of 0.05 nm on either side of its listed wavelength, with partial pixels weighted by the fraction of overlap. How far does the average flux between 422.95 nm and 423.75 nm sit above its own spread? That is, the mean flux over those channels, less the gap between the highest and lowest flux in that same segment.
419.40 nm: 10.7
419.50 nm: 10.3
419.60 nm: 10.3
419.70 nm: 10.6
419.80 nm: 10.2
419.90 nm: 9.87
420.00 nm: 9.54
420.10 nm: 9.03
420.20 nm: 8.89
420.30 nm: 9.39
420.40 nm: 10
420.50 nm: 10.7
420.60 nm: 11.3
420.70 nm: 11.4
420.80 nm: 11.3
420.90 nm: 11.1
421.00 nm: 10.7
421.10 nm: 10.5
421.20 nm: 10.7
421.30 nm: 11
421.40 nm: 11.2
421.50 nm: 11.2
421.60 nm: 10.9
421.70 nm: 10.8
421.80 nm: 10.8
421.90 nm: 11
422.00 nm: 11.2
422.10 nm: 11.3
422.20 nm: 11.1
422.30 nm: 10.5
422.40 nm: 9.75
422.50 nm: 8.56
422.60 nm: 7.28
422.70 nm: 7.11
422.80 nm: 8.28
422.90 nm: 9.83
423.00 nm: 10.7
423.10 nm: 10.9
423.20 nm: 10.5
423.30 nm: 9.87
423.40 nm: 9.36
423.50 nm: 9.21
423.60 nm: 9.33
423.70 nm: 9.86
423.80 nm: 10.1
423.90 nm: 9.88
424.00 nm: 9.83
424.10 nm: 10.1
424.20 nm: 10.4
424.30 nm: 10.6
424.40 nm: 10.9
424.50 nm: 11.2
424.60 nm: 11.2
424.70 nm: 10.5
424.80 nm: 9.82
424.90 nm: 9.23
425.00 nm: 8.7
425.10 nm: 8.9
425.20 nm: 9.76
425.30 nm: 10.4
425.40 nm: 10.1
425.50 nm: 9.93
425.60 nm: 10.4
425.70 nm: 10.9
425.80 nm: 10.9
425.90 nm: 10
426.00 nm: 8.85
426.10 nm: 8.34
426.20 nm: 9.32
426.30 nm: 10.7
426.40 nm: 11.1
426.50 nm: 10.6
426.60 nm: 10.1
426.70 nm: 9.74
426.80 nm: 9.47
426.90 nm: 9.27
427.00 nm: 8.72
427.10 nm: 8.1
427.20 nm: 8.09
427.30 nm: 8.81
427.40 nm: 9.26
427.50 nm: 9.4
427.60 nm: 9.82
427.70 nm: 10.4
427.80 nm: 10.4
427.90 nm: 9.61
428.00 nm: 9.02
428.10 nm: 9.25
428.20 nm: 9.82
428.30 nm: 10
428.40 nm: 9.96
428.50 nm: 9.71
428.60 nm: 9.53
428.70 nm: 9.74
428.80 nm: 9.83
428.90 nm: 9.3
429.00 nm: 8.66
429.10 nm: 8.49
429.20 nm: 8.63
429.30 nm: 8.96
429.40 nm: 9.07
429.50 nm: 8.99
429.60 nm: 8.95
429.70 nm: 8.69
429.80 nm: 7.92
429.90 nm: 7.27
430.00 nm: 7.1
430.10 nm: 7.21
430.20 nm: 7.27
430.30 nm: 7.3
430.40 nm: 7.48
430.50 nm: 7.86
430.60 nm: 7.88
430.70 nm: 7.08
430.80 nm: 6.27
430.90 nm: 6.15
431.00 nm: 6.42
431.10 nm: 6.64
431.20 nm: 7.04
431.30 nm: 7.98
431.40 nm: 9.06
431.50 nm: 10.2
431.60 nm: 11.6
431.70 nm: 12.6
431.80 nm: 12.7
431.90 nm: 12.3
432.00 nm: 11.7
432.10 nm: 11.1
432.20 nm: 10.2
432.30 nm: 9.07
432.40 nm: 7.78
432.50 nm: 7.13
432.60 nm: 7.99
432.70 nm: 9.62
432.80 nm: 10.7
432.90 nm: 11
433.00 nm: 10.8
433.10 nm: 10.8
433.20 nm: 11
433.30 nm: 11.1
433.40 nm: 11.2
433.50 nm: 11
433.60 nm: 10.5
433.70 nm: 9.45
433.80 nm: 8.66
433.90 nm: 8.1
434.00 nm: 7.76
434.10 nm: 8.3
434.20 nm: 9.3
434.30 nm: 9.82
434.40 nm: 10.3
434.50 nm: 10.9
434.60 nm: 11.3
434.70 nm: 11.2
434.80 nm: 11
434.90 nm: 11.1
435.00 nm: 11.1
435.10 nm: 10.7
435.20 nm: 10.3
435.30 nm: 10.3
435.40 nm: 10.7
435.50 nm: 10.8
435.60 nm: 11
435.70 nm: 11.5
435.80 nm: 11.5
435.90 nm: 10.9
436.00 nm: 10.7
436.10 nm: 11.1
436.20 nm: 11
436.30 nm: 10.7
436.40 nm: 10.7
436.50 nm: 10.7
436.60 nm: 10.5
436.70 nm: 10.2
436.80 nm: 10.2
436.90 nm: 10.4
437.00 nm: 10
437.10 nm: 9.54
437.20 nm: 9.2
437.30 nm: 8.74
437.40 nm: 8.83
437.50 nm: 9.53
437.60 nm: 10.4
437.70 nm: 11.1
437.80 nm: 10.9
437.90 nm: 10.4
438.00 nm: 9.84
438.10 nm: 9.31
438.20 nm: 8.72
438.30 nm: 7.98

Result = 8.3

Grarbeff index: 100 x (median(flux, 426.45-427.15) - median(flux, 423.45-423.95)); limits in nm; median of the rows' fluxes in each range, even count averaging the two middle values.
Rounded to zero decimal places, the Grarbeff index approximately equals -39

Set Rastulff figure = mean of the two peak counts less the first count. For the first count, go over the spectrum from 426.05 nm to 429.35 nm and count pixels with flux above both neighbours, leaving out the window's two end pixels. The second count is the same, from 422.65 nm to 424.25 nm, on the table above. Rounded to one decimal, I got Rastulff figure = -0.5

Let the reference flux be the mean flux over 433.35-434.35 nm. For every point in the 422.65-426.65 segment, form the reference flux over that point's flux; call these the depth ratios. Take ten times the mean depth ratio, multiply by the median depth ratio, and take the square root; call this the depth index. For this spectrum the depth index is 2.99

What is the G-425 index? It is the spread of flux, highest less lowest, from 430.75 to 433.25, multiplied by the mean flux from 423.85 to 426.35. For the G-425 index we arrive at 66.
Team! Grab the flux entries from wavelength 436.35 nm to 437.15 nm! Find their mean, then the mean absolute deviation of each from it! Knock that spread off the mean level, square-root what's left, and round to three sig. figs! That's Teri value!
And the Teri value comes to 3.16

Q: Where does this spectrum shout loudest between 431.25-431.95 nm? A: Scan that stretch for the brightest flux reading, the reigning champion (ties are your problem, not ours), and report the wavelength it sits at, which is 431.80 nm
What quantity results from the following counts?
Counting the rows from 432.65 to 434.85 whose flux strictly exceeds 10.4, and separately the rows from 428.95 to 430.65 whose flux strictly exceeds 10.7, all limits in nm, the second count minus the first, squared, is 169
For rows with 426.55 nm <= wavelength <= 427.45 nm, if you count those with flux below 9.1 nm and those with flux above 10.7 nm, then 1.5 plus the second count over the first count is 1.50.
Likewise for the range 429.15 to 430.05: 1.50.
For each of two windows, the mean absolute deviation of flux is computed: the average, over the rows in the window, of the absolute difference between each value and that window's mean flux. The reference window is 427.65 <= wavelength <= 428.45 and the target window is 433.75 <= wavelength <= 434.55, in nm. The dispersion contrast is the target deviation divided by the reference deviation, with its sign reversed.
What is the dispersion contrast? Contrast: -2.4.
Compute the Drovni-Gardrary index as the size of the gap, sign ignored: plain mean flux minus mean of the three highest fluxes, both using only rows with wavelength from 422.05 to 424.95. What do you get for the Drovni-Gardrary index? 1.3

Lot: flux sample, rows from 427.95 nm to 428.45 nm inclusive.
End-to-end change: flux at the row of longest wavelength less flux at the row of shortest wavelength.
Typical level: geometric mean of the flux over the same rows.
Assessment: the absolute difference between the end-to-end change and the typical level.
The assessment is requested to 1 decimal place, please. 8.7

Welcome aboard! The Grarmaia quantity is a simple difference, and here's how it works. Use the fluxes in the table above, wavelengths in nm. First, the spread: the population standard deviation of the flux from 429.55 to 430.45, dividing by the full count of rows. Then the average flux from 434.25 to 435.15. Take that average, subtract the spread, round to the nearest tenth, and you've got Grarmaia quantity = 10.2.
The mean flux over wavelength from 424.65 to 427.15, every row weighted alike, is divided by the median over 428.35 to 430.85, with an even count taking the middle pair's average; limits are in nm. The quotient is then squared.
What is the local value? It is 1.3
